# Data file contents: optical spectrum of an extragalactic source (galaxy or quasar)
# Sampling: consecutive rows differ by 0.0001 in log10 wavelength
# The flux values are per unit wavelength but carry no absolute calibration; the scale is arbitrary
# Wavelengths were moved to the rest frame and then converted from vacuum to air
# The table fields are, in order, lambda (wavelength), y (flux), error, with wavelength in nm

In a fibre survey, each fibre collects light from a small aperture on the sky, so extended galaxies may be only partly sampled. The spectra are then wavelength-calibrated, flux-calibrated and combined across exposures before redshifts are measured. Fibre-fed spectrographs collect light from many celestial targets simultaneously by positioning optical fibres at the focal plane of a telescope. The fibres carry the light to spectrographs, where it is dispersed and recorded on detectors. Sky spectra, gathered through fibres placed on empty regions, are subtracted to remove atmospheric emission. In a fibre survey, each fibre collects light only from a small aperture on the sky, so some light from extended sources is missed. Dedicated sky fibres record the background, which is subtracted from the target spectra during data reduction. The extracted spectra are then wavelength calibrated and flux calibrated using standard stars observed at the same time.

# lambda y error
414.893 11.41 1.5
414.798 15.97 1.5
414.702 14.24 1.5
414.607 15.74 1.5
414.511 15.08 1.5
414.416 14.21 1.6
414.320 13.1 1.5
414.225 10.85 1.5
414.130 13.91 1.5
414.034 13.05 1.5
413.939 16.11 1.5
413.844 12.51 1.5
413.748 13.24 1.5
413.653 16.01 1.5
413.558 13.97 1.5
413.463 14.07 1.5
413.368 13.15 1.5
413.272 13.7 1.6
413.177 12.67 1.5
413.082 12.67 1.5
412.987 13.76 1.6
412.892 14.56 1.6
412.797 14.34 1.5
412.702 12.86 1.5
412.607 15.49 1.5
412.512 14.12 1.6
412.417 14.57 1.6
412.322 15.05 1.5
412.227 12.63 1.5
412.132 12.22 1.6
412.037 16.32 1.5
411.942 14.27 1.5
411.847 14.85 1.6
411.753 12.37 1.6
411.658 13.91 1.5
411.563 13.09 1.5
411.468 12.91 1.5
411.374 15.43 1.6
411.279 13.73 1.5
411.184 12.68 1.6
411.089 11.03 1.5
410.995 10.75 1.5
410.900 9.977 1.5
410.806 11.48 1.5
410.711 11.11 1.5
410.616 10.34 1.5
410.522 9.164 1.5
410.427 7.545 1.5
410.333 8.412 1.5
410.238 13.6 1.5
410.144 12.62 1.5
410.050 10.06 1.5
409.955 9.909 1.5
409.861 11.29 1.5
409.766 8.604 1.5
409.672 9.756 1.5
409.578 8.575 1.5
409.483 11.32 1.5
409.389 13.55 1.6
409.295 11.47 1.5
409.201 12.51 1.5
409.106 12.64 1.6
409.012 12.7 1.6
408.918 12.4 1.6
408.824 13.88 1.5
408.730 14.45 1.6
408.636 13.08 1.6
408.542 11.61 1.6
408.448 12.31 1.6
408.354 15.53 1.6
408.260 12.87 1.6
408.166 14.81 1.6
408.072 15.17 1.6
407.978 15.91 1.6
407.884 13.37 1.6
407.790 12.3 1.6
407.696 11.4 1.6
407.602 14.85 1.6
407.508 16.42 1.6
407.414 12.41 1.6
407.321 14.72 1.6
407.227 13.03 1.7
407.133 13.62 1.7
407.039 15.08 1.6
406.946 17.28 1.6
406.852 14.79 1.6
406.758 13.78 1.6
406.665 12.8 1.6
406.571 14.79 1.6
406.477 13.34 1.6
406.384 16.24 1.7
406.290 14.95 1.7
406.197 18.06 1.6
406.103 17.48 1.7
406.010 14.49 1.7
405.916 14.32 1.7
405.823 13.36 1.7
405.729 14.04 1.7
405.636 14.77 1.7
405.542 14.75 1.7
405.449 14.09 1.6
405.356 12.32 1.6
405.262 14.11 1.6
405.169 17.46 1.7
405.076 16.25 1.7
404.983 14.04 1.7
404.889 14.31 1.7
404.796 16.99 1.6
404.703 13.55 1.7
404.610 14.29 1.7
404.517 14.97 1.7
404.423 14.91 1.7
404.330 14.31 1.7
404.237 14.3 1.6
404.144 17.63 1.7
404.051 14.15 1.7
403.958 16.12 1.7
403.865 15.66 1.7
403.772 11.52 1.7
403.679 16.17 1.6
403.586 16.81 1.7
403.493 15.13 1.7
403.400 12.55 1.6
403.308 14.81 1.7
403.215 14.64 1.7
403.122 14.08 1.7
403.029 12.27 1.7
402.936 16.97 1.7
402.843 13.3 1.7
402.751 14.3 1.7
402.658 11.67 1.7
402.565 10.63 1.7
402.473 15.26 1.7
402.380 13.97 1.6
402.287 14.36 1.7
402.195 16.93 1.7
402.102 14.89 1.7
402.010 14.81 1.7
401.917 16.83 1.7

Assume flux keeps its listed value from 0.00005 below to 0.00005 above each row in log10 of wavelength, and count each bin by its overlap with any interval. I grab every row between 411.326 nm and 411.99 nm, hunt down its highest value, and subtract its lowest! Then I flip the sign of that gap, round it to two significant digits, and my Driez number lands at -3.1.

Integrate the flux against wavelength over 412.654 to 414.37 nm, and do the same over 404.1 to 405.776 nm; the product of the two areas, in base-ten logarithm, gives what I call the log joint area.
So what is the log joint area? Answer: 2.76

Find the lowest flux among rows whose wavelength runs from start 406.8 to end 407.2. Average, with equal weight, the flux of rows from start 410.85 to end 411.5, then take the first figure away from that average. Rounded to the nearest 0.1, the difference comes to -1.3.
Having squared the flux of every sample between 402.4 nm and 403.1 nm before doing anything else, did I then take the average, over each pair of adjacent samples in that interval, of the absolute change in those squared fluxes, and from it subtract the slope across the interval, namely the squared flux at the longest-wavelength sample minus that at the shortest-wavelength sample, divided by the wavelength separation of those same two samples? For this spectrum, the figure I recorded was 229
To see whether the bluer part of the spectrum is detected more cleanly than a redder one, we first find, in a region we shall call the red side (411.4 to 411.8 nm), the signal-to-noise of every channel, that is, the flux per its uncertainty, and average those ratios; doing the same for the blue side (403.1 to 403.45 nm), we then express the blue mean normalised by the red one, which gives 0.97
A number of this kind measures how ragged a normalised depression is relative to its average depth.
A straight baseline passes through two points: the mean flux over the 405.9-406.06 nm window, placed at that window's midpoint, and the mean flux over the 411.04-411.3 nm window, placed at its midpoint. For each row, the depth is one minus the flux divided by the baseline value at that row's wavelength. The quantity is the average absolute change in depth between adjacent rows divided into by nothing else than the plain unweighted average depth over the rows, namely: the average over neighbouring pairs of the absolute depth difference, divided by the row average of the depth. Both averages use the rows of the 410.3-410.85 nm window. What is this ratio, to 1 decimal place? 0.3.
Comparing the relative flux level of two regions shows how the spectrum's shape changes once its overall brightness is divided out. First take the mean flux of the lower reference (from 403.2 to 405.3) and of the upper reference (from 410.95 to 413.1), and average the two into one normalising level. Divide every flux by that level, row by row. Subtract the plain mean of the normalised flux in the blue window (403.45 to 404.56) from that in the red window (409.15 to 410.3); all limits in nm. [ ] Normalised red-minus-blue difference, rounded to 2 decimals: -0.28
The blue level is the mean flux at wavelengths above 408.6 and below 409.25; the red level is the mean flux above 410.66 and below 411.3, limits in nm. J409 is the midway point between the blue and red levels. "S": 12.3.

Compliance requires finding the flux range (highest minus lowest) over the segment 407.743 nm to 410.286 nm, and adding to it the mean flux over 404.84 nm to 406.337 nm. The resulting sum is 22.3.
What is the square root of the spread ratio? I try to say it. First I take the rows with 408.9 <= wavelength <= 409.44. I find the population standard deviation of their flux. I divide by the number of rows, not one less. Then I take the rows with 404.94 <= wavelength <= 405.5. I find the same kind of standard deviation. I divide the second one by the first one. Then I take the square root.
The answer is 1.66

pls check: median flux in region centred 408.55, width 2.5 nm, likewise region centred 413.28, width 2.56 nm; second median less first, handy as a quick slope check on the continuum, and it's 1.2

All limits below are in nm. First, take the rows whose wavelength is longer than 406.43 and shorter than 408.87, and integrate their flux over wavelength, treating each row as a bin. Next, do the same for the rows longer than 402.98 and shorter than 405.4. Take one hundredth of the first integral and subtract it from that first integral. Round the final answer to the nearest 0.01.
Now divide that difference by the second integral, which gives 0.95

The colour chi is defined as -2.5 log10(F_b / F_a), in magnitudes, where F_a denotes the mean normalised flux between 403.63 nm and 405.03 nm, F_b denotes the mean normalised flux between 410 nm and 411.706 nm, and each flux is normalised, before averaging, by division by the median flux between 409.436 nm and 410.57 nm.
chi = 0.27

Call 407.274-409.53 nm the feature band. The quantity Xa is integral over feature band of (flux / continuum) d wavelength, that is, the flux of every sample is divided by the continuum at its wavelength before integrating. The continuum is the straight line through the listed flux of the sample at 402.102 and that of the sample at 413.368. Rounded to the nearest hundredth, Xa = 2.17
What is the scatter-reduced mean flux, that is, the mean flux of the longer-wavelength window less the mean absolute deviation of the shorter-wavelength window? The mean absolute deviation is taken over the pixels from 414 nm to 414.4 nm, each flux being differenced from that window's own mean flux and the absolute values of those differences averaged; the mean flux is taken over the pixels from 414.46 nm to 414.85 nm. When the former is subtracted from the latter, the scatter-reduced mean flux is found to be 14.3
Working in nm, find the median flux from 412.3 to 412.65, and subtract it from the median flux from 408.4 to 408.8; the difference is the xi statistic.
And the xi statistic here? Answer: -2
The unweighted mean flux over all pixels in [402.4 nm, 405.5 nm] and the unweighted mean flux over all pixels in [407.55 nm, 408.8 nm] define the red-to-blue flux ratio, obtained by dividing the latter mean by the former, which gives 0.94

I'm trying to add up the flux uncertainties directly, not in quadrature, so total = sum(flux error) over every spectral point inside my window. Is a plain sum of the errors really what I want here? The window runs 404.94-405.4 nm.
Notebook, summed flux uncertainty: 8.30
